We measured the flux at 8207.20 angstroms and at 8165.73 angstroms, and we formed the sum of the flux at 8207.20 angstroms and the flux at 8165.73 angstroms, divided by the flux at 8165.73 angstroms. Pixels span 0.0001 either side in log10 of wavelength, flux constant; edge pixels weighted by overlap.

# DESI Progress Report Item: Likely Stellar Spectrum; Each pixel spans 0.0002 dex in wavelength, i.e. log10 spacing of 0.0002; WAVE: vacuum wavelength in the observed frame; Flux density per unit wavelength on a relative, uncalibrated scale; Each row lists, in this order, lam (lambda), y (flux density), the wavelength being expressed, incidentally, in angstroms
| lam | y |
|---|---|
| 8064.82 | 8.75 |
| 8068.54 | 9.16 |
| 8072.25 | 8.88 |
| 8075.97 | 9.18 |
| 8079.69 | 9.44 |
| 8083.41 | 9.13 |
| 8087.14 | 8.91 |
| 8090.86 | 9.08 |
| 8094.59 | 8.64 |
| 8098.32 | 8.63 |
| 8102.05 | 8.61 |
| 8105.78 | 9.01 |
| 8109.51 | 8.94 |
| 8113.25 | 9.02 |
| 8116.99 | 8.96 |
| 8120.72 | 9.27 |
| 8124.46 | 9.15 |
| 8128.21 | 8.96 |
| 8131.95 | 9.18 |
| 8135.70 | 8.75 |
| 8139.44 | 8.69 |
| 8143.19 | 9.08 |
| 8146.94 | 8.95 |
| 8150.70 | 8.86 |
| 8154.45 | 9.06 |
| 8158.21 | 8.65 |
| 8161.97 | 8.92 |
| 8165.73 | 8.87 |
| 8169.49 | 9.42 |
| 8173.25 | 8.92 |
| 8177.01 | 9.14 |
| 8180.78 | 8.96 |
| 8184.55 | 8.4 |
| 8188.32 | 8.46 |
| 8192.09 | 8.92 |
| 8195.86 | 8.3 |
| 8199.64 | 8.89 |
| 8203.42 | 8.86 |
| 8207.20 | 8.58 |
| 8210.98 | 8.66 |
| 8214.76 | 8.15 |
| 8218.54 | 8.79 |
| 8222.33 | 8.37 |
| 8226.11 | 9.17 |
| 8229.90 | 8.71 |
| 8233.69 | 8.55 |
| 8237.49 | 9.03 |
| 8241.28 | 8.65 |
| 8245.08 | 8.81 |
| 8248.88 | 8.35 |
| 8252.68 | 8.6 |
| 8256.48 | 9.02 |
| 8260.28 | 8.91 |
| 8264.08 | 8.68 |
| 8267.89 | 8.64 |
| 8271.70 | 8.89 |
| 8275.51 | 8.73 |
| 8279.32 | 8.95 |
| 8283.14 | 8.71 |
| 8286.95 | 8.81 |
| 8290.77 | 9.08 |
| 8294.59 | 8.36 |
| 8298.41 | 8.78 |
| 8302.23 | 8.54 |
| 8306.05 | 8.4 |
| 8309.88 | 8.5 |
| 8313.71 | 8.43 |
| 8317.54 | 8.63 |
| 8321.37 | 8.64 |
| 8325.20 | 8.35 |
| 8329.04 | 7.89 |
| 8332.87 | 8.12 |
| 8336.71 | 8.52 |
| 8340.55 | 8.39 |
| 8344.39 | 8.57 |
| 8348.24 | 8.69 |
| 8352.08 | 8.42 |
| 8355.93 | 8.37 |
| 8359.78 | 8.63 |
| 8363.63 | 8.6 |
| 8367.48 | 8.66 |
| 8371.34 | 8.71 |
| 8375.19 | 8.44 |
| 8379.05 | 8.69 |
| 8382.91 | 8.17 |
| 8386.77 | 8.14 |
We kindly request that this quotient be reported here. 1.97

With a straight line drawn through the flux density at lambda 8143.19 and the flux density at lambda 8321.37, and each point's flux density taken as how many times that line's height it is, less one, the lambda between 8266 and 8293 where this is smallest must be 8267.89 angstroms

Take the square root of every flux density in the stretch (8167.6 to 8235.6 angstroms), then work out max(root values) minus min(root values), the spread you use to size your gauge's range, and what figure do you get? 0.21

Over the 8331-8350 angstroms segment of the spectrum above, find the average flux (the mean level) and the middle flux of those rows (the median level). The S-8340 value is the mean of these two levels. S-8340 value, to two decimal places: 8.49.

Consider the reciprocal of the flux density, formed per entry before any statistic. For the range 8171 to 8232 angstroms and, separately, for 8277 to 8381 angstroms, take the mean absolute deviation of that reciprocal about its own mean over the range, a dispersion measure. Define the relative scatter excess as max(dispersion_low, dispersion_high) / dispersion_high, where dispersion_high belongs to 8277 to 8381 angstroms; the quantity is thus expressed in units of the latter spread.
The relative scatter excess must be 1.35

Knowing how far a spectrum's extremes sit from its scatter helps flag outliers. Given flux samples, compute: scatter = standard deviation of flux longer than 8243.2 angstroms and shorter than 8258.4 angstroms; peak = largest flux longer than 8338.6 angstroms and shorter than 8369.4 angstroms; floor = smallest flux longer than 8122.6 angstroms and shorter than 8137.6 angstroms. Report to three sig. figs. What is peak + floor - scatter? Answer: 17.2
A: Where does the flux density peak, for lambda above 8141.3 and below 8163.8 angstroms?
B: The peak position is 8143.19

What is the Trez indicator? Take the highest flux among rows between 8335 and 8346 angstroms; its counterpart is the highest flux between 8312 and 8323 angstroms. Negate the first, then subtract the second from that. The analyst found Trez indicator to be -17.2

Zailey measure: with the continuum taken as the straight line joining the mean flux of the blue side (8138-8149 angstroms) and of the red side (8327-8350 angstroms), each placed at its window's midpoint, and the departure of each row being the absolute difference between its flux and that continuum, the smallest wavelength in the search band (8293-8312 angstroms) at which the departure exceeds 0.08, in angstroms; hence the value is 8294.59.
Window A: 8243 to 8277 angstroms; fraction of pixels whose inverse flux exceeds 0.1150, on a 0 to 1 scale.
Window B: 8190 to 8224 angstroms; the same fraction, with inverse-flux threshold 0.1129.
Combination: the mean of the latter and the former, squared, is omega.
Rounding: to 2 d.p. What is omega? 0.31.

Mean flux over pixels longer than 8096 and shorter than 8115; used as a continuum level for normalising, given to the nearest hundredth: 8.84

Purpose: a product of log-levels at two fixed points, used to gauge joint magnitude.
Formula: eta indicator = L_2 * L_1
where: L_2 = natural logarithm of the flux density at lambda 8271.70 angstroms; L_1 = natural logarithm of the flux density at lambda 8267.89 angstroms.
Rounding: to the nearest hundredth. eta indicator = 4.71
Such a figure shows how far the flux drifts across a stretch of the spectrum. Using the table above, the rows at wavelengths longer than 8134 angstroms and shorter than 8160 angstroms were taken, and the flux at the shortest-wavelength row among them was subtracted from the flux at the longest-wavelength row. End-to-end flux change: -0.10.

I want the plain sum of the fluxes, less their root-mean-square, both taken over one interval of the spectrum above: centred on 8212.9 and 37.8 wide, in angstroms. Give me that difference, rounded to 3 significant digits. 77.8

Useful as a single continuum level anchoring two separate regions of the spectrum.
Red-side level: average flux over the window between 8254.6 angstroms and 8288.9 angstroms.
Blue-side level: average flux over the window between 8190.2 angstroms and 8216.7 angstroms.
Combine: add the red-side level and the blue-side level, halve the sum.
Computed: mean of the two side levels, 8.72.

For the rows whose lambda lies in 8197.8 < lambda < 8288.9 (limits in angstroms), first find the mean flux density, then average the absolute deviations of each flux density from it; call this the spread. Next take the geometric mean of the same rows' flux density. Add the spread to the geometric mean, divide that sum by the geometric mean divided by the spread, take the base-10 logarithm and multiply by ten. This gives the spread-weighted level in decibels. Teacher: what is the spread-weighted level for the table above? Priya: -7.5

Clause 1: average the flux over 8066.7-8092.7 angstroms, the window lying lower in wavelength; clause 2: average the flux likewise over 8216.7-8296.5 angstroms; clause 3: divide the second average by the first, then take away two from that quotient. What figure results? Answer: -1.04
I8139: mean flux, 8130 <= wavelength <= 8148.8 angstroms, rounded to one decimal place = 8.9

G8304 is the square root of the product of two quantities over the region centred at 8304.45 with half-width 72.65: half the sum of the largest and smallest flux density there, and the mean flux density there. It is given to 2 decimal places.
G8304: 8.55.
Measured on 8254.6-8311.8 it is 8.73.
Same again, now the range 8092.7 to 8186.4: 8.92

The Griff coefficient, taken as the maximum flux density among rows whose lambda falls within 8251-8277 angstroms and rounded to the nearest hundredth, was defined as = 9.02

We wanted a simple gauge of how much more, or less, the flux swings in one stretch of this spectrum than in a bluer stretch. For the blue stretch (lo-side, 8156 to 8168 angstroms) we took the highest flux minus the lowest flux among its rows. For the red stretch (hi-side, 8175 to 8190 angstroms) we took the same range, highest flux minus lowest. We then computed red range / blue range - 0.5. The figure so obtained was 2.2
